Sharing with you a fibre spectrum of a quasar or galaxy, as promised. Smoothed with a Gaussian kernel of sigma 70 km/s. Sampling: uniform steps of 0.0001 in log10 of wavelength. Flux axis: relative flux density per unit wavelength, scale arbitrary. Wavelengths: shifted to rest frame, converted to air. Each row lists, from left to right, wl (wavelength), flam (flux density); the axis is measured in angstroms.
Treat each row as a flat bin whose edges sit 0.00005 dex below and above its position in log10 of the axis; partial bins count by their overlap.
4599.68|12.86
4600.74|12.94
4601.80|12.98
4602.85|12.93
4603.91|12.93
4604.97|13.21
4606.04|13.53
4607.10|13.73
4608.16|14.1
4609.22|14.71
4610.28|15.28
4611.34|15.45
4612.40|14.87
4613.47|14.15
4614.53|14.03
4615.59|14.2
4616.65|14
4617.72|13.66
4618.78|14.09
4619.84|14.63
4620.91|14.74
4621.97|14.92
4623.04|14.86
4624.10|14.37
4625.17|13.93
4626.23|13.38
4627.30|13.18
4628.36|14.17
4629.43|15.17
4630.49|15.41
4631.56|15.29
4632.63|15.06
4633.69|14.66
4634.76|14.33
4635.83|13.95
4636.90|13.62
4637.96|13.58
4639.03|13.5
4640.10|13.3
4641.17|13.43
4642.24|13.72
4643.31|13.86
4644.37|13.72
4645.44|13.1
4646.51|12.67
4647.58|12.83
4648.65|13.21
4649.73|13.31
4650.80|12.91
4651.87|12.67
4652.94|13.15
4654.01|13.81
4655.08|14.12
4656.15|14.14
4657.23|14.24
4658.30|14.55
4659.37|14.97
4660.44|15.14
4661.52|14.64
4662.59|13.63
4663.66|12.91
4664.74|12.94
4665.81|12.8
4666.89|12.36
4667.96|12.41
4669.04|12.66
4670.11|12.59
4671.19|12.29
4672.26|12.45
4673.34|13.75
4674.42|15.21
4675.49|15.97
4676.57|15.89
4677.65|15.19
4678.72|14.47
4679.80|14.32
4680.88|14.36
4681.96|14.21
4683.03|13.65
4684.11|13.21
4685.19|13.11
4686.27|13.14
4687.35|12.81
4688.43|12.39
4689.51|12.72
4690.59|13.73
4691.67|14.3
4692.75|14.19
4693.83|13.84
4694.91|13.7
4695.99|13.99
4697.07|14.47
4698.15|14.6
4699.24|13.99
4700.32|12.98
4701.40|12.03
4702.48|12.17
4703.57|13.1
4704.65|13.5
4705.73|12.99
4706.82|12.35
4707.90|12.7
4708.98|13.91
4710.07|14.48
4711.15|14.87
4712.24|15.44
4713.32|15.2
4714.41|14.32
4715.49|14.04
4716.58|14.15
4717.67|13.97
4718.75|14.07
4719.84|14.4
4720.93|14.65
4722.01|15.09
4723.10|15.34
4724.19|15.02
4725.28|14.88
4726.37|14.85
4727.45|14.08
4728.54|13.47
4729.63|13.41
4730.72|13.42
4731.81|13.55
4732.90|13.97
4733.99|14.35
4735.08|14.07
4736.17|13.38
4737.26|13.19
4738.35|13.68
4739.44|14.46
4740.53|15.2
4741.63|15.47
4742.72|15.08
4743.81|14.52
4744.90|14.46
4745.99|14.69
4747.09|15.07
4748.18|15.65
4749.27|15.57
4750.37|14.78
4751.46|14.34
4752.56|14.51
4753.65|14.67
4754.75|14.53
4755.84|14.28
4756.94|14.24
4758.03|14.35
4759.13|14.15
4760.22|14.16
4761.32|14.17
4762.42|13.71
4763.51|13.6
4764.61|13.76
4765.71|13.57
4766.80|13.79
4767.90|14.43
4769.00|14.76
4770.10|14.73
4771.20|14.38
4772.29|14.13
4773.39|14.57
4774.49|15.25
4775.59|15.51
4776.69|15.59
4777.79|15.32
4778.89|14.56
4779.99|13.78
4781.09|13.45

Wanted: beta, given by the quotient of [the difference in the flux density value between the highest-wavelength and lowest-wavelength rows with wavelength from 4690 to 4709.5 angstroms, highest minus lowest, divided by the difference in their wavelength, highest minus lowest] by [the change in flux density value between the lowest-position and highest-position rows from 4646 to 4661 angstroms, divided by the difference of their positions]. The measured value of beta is 0.1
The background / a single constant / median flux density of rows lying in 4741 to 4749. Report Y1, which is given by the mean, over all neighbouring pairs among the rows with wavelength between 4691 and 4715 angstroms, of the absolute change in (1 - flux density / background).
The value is 0.034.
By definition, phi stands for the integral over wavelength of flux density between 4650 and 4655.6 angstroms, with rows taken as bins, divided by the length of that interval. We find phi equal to 13.3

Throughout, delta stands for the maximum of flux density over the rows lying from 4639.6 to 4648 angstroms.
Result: 13.86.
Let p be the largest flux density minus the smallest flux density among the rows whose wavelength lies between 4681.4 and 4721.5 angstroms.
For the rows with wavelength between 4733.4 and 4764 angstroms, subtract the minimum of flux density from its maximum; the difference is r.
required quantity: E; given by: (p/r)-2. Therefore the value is -0.61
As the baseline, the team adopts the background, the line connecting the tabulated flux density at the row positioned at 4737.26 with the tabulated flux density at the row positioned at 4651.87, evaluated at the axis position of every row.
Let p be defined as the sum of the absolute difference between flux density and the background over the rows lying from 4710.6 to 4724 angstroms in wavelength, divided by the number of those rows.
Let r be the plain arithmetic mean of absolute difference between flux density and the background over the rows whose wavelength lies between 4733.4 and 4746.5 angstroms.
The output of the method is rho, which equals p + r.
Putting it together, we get 2.7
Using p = 1.56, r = 1.2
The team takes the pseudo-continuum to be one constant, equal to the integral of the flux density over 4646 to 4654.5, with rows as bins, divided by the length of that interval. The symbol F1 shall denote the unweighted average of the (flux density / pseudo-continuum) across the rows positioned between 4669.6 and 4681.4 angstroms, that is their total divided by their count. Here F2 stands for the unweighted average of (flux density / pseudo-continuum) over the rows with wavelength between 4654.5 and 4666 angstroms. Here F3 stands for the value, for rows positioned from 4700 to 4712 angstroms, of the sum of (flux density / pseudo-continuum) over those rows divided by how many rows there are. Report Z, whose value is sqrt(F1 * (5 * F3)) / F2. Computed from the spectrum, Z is 2.19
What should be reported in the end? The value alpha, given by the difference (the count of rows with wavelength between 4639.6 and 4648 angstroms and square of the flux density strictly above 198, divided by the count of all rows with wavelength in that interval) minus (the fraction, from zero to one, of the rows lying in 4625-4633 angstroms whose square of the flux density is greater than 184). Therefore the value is -0.75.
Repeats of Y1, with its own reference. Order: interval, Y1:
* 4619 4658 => 0.021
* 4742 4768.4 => 0.017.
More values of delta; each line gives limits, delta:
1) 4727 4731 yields 14.08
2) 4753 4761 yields 14.67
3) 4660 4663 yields 15.14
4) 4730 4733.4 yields 13.97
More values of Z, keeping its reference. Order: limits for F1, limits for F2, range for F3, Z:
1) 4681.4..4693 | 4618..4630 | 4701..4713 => 2.09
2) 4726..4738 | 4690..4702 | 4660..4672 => 2.18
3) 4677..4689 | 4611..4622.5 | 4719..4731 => 2.18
